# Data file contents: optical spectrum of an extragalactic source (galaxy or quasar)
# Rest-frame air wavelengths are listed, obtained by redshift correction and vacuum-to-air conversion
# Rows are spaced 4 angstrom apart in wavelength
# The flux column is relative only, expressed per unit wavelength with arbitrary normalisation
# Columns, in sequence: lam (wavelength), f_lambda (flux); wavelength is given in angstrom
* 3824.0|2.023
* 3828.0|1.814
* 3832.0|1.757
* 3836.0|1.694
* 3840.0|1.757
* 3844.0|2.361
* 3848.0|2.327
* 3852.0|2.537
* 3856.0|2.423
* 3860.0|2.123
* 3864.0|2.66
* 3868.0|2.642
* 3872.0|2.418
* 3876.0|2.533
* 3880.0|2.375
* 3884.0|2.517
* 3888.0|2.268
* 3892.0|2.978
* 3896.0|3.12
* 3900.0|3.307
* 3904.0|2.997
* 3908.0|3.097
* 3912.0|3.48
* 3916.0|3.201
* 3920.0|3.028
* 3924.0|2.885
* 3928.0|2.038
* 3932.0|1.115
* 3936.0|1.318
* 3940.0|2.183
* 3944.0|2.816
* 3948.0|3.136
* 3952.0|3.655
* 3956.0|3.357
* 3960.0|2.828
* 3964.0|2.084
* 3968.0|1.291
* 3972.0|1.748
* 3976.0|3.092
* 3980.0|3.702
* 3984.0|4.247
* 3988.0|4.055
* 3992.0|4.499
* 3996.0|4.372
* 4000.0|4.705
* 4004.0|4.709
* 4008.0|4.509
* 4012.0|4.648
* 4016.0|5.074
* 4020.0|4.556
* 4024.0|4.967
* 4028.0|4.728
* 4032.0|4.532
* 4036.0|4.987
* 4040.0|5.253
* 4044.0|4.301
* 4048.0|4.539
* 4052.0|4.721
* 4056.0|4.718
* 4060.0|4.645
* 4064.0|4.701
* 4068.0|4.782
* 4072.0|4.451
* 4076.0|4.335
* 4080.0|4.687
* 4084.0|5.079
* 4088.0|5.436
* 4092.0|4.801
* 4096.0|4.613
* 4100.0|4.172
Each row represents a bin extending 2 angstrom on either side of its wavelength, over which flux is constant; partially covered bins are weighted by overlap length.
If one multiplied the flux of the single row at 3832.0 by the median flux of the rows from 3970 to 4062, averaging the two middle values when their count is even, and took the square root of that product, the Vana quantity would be 2.8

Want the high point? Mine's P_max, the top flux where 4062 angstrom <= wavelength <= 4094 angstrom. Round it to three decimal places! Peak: 5.436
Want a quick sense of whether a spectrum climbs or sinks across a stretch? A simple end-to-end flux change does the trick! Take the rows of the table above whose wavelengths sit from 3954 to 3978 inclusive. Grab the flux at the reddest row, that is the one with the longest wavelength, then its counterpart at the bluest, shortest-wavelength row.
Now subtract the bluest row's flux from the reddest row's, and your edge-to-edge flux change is -0.3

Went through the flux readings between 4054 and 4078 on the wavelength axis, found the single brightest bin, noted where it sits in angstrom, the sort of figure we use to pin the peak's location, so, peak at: 4068.0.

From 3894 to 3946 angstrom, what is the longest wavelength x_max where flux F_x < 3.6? 3944.0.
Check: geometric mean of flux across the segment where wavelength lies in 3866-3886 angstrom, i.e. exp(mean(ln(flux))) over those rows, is 2.5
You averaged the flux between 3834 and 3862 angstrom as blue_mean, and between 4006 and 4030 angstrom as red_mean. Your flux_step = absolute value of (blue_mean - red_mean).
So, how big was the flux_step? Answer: 2.6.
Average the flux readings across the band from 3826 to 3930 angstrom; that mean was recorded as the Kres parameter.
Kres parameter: 2.6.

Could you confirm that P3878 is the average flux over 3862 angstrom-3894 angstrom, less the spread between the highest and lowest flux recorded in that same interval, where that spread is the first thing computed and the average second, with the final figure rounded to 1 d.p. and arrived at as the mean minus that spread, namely 1.8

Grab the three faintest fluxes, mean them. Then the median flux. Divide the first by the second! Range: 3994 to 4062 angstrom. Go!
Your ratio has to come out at 0.93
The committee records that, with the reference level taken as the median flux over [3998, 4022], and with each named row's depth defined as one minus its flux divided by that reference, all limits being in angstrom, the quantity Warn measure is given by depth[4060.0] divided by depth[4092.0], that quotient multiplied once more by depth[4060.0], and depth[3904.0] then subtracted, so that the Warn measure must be 0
